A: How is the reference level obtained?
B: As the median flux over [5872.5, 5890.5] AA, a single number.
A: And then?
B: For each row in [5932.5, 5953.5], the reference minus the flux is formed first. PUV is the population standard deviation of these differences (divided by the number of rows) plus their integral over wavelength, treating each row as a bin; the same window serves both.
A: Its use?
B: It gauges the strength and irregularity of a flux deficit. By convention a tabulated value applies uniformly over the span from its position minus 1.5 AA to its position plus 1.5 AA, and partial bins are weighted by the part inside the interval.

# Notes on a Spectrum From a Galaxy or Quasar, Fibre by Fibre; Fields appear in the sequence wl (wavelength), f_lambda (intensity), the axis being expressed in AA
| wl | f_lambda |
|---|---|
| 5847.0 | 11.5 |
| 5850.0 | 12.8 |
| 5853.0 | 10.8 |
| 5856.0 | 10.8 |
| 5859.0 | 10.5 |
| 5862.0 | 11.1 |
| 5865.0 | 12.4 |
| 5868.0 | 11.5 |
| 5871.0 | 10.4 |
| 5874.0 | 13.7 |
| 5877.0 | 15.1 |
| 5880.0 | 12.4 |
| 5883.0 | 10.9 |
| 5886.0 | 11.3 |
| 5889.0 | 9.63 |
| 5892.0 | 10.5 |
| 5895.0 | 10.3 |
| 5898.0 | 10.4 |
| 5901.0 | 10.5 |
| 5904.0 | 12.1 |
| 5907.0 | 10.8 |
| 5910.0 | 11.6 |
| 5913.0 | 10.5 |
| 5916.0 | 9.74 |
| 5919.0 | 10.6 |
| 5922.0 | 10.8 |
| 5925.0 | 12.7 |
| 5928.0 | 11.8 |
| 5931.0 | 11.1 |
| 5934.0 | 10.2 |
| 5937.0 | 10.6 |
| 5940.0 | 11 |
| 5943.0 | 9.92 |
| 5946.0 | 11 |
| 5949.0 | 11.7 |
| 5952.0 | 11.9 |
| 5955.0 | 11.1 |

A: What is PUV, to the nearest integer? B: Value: 21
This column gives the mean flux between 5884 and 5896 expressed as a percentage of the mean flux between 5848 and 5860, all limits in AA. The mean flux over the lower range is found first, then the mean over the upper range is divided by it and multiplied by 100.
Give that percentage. 93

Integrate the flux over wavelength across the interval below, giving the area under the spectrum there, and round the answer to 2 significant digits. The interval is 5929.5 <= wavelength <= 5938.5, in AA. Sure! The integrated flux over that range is 96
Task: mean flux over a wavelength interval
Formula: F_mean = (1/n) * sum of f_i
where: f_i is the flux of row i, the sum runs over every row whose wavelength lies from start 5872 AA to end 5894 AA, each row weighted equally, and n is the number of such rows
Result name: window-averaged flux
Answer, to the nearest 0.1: 11.9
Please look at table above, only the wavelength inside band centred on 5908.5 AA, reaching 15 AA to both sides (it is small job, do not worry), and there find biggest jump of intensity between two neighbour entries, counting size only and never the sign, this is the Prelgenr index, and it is 1.6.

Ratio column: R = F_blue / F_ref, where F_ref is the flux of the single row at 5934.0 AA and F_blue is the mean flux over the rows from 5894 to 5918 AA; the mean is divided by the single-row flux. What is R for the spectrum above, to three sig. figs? 1.05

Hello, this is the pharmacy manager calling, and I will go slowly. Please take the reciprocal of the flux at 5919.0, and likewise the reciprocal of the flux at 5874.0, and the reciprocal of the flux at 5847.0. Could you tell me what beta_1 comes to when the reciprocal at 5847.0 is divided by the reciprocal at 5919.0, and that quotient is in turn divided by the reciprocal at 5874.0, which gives 12.6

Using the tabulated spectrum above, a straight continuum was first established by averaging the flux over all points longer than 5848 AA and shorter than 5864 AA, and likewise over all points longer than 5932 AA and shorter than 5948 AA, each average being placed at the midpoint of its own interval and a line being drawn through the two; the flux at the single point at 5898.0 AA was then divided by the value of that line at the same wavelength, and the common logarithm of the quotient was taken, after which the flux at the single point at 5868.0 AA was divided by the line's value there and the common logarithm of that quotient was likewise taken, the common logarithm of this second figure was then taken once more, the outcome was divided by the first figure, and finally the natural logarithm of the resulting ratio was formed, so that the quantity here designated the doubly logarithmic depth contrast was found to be 4.5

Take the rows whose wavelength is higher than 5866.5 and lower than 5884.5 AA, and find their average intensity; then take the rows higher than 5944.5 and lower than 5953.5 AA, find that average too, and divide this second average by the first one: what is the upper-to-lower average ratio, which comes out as 0.94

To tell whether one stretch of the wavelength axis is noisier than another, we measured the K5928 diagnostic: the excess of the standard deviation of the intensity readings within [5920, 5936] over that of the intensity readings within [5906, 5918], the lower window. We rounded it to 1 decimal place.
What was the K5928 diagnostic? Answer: 0.2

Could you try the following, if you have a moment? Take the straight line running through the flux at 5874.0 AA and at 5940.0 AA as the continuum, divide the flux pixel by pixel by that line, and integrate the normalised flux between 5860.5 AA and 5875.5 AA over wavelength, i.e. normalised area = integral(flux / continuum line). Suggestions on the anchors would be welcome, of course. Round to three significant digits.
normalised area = 12.7 AA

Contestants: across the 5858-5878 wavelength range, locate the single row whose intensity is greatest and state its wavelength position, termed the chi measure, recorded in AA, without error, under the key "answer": 5877.0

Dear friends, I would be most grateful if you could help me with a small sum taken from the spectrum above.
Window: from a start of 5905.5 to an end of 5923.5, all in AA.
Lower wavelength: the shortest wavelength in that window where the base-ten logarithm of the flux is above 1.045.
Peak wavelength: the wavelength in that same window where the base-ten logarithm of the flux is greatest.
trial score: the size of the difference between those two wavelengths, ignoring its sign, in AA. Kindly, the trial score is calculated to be 0 AA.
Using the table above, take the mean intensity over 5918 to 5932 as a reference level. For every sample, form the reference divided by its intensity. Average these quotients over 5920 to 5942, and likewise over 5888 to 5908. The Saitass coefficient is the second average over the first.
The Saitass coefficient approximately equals 1.05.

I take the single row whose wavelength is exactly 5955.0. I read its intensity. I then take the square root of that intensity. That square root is 3.33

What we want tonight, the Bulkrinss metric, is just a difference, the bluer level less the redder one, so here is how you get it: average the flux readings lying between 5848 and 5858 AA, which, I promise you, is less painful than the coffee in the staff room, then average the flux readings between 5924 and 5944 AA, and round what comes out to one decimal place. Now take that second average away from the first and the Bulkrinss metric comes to 0.4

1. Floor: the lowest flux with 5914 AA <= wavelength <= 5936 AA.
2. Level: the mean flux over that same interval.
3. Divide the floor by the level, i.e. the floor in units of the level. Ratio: 0.89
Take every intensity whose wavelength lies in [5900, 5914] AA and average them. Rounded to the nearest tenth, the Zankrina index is 11.1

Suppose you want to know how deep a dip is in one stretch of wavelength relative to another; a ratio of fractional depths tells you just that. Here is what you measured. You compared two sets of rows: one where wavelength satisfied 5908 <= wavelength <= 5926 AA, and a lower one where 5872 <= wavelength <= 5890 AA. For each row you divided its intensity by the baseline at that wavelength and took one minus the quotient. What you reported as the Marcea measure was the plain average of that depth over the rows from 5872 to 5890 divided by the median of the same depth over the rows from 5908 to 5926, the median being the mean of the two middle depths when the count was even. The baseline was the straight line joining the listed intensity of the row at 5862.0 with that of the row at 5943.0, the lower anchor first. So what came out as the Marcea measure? 2.8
